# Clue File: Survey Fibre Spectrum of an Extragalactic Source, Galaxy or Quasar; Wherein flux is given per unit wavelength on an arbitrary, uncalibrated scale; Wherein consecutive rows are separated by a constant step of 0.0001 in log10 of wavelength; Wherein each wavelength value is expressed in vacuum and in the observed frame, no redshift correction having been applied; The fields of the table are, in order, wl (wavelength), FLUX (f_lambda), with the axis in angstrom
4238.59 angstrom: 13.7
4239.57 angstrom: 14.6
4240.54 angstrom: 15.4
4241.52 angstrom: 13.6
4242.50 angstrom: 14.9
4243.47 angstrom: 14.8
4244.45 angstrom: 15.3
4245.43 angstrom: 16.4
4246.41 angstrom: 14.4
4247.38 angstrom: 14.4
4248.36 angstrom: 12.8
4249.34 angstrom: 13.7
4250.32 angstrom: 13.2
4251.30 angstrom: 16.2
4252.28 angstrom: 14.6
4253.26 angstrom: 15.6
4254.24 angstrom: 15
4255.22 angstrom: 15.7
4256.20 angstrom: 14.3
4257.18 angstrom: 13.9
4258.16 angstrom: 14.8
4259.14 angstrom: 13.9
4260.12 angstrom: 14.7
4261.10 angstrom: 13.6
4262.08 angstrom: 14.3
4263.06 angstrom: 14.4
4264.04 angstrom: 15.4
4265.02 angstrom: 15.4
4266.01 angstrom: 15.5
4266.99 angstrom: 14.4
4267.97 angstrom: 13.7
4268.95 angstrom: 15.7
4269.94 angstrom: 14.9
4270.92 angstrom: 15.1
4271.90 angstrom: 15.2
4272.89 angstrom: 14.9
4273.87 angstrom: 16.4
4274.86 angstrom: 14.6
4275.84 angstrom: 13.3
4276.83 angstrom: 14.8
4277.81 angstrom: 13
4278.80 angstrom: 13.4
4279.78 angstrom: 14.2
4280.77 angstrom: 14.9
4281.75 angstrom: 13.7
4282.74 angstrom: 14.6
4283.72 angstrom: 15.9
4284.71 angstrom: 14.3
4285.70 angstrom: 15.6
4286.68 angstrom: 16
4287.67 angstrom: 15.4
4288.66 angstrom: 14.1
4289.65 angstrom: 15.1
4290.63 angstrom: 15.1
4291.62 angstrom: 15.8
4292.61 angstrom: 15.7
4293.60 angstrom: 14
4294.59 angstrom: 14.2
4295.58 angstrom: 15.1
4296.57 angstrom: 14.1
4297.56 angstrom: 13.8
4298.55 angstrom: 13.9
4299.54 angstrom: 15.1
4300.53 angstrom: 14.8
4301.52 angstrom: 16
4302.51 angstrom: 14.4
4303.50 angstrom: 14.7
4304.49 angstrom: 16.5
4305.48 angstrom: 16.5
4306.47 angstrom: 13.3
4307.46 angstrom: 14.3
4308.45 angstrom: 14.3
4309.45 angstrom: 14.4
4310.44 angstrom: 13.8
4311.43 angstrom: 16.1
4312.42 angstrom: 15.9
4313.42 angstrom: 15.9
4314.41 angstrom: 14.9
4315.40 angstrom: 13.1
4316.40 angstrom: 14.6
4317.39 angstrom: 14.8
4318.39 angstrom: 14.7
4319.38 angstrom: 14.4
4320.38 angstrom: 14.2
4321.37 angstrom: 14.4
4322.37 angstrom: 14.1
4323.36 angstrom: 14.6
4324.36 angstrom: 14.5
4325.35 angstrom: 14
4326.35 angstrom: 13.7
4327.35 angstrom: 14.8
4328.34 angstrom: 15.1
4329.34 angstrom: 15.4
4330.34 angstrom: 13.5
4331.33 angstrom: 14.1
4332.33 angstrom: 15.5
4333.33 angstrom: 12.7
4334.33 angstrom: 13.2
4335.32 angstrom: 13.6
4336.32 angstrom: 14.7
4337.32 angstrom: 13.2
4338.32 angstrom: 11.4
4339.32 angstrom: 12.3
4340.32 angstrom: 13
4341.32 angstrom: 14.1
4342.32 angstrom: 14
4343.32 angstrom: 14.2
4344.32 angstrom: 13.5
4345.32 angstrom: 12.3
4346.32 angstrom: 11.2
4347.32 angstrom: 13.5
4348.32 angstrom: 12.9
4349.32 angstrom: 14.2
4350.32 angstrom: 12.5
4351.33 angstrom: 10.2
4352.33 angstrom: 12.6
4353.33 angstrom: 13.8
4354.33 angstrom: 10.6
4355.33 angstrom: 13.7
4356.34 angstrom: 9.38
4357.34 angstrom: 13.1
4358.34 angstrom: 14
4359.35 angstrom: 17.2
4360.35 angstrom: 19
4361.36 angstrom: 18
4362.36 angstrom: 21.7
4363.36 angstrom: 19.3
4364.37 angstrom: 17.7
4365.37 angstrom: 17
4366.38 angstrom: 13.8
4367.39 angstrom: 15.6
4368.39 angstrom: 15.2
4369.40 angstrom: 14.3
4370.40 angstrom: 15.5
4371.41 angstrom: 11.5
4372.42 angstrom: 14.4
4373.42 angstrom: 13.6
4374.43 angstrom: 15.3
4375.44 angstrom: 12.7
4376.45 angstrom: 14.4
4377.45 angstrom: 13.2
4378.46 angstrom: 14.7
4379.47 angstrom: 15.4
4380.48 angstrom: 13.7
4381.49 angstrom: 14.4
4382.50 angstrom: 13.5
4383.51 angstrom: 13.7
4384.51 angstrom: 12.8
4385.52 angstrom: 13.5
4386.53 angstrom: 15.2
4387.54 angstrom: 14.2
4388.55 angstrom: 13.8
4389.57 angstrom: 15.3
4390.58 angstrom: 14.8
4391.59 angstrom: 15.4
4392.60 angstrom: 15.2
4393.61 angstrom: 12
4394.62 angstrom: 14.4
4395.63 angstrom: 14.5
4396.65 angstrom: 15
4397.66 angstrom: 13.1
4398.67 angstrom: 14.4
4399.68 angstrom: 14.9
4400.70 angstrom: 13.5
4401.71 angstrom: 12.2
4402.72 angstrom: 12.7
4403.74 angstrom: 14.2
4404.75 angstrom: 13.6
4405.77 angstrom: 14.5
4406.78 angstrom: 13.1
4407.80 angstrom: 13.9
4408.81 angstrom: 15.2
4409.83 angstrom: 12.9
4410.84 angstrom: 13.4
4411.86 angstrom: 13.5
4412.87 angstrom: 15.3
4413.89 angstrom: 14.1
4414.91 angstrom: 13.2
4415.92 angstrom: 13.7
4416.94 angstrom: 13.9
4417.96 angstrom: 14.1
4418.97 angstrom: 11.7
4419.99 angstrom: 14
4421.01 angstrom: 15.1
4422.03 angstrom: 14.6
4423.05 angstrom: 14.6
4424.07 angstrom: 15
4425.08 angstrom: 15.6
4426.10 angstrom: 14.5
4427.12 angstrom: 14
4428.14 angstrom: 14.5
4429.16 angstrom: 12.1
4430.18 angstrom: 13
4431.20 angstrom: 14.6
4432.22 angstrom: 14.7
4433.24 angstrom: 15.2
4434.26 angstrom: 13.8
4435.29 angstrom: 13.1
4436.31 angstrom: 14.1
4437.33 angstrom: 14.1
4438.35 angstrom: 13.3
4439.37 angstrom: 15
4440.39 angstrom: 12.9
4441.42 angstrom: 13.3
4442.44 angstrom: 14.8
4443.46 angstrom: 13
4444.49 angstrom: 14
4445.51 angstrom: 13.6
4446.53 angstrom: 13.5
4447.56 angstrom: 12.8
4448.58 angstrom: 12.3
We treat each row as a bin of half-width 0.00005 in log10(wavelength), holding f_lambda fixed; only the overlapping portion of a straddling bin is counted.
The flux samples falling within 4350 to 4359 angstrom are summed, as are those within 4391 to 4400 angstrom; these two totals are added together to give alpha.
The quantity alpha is 239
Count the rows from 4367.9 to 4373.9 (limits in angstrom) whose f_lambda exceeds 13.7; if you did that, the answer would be 4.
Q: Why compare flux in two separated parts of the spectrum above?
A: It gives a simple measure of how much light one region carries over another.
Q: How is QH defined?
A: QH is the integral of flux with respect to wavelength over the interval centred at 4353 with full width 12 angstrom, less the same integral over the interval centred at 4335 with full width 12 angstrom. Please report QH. -11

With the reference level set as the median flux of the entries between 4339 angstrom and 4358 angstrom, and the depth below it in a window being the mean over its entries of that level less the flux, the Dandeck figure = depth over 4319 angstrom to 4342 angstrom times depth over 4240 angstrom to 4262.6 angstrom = 1.5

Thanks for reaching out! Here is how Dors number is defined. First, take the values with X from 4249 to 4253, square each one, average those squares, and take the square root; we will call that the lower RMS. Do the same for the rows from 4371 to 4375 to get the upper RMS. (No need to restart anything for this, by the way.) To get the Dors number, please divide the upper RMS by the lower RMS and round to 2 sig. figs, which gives 0.95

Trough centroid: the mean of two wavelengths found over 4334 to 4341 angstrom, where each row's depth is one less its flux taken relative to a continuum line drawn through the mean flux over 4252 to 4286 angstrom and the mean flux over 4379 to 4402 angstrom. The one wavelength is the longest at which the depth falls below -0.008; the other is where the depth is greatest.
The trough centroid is 4337.3 angstrom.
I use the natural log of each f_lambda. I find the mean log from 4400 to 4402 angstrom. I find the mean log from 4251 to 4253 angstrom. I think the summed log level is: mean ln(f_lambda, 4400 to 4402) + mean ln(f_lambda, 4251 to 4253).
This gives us 5.29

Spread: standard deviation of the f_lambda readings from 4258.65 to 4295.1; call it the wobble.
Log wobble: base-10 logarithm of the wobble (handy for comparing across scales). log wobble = -0.08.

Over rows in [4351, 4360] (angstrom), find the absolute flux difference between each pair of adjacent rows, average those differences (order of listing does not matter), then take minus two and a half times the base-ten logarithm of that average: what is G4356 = -1.1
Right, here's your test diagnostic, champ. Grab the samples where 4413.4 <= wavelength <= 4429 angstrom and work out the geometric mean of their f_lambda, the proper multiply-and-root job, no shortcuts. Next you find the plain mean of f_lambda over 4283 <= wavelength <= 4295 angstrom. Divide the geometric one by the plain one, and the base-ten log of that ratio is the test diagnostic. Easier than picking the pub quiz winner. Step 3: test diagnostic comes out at -0.028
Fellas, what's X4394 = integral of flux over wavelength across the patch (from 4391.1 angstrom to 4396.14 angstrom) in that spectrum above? 72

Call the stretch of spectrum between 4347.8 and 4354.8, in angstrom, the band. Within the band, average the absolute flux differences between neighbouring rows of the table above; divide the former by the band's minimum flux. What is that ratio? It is 0.198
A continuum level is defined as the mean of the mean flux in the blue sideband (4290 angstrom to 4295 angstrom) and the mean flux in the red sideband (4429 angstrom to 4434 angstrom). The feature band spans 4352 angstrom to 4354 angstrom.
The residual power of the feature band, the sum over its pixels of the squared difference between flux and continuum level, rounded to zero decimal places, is 4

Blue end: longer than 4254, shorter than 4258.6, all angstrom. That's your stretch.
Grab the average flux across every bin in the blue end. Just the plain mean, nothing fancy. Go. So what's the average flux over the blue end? 14.7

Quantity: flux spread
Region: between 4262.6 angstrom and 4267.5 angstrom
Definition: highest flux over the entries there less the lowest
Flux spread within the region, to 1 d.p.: 1.1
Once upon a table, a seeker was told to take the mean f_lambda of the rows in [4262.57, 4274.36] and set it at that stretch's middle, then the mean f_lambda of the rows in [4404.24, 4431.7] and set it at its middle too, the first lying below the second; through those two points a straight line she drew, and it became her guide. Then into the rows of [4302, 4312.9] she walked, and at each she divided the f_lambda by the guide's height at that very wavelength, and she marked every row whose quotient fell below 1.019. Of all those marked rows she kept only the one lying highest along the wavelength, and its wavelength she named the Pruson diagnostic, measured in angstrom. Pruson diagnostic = 4310.44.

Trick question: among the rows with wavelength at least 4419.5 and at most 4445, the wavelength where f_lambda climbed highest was 4425.08 angstrom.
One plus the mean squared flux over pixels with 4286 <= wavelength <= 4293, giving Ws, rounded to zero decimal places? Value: 236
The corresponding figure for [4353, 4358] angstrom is 151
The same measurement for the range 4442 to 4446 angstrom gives 193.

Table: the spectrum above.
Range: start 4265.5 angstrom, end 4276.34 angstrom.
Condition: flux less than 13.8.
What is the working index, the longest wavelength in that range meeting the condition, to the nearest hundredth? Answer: 4275.84 angstrom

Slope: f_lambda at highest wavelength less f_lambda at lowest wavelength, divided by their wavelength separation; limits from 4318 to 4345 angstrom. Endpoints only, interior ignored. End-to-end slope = -0.05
